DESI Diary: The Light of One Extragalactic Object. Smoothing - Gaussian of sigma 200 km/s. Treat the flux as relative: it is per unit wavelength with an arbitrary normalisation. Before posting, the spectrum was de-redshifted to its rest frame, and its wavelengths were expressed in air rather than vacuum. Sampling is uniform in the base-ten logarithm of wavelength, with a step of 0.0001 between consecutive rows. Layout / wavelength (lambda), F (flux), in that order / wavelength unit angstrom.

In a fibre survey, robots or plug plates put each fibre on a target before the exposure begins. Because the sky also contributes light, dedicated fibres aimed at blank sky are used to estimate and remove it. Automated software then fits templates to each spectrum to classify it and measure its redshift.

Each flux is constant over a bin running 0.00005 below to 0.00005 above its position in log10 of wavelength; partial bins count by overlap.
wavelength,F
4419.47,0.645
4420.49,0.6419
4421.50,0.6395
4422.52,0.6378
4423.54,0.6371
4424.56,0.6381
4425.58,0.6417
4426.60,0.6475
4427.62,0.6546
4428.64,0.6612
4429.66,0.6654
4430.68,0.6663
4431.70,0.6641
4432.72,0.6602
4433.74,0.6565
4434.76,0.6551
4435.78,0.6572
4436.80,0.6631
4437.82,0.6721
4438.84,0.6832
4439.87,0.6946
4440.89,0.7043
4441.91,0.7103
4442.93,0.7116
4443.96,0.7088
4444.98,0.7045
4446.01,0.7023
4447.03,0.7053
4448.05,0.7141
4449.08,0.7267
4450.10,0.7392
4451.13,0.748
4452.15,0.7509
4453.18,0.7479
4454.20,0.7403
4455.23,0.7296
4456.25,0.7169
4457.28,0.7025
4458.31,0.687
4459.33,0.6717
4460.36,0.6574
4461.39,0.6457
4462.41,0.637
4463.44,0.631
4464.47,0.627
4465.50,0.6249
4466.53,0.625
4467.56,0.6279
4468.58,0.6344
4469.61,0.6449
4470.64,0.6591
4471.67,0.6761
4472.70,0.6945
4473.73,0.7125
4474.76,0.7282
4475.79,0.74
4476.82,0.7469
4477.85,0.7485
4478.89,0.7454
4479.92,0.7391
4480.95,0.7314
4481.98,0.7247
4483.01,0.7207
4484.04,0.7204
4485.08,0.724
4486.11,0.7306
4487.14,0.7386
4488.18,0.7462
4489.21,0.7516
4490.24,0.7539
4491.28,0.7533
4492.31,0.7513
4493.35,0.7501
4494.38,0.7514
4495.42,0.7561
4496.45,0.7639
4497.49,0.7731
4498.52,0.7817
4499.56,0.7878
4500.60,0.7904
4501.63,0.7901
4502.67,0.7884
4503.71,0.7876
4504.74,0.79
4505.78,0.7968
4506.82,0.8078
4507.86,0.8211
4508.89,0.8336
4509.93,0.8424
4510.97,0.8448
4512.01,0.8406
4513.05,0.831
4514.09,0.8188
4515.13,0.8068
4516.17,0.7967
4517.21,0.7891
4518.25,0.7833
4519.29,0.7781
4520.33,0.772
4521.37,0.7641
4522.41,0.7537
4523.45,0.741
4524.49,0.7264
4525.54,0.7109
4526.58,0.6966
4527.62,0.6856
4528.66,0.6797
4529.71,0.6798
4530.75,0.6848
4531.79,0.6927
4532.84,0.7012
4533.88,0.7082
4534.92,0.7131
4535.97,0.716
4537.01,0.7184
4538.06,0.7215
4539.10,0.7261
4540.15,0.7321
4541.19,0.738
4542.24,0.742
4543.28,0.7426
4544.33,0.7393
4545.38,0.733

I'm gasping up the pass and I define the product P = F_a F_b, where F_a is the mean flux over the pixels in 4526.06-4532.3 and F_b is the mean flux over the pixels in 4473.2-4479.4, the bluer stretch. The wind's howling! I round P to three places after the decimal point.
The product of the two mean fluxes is 0.506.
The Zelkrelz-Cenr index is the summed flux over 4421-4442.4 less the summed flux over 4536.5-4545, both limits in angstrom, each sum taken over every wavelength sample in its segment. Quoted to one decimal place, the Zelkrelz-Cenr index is 8.0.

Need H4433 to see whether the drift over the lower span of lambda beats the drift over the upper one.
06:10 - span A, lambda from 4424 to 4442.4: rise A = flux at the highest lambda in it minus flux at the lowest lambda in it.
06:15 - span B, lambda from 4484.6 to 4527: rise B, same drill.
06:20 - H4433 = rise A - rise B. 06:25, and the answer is 0.10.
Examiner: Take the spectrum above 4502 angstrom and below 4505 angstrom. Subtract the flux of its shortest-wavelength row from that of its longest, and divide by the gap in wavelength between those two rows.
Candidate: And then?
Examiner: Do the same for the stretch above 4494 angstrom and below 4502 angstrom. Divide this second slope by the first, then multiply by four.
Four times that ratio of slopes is 28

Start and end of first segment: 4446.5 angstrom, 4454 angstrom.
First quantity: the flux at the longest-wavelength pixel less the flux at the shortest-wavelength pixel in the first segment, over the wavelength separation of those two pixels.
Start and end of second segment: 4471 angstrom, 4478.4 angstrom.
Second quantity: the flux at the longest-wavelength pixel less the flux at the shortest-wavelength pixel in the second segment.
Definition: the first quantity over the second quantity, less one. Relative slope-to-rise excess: -0.90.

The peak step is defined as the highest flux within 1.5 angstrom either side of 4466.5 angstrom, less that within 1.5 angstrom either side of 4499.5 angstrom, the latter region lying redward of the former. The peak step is -0.16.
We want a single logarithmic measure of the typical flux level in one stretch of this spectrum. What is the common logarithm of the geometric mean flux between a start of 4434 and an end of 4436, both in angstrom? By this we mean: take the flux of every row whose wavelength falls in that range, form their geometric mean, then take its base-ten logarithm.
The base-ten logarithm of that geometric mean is -0.183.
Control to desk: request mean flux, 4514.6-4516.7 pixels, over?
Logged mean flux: 0.802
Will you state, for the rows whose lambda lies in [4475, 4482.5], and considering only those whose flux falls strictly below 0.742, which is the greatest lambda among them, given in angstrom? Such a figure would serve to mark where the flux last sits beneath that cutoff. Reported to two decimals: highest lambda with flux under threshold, 4481.98 angstrom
